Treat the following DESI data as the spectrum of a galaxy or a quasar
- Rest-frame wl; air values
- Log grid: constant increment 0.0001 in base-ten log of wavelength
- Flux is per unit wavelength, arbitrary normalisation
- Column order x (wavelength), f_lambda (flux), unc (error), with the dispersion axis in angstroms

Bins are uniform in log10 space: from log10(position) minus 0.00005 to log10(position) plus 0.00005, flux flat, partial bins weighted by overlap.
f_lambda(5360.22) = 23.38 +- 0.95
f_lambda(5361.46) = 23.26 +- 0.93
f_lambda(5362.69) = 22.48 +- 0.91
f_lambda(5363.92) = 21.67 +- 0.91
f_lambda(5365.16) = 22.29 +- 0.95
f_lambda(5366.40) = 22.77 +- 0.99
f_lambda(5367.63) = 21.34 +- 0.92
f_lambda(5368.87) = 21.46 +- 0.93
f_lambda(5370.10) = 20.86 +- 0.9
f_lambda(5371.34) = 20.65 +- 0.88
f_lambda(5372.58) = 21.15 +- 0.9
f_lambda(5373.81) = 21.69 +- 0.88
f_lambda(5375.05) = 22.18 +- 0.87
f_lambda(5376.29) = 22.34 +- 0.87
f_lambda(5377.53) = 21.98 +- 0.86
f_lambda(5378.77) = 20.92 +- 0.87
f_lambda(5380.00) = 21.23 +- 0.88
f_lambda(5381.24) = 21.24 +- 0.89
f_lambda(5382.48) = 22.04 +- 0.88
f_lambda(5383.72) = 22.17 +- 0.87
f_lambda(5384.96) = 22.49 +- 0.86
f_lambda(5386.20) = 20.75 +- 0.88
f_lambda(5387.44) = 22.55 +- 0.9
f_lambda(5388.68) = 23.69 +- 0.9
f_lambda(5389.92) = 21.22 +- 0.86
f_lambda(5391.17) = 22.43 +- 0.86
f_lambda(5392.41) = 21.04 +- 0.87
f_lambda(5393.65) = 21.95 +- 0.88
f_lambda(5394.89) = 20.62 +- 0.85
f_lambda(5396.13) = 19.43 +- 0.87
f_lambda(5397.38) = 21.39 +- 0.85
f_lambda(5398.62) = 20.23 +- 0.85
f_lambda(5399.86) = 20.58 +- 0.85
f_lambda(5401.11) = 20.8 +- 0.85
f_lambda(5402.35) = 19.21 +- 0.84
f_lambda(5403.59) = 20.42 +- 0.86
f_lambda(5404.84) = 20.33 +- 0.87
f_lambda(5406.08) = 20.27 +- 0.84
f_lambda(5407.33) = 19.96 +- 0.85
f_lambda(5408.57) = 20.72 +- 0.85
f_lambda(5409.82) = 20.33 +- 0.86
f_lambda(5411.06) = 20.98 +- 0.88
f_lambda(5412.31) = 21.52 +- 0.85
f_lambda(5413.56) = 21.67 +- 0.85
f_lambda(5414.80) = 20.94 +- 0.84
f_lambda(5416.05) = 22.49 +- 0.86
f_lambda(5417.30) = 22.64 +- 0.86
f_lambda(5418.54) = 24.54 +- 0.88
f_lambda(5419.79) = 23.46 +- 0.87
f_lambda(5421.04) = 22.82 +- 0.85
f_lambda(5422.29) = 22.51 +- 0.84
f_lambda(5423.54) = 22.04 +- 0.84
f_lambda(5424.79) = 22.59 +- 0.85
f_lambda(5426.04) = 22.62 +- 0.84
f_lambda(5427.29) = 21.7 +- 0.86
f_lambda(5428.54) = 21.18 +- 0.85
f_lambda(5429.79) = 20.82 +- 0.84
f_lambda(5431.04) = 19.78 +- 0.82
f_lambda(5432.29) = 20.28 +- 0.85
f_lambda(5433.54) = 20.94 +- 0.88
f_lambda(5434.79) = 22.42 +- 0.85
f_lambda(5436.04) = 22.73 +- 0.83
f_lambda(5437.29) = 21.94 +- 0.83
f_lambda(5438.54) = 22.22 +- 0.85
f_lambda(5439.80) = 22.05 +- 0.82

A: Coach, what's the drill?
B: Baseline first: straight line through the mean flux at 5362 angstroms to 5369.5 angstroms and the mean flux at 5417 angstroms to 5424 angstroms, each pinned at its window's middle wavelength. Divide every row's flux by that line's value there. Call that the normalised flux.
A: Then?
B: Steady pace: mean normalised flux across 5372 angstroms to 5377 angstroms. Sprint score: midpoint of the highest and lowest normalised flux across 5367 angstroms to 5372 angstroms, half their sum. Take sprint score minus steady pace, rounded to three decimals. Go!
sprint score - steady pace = -0.032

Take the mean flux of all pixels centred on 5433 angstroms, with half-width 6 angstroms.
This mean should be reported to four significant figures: 21.40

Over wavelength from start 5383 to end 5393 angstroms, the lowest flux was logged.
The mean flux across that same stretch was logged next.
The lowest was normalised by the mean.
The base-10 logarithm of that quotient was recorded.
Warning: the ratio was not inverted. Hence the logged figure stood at -0.026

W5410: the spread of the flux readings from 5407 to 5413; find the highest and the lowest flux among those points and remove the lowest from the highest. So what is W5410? 1.6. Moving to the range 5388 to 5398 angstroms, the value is 4.3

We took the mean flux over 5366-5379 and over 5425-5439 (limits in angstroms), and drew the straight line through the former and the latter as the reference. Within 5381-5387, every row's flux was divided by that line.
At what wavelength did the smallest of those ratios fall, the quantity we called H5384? 5386.20 angstroms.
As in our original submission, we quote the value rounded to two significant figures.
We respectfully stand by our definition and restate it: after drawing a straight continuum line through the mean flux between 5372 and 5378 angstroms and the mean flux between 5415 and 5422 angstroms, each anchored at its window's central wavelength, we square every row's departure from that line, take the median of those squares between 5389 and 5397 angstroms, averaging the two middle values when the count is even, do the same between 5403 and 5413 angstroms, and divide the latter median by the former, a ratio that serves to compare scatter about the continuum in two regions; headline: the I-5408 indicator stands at 3.7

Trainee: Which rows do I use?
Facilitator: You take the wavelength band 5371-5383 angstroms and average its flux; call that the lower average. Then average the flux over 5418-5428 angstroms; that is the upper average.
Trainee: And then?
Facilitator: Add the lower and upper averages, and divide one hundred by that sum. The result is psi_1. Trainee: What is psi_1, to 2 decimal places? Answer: 2.26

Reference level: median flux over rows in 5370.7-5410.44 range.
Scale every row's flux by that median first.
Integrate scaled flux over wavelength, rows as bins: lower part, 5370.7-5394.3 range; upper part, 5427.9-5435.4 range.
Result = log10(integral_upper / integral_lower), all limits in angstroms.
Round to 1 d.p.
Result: -0.5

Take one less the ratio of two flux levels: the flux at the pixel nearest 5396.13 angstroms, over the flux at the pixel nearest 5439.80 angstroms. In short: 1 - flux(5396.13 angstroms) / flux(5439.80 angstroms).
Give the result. 0.12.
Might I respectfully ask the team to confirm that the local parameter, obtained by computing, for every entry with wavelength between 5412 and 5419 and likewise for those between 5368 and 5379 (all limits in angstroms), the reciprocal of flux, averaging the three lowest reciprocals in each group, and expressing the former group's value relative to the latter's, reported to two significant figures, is 0.96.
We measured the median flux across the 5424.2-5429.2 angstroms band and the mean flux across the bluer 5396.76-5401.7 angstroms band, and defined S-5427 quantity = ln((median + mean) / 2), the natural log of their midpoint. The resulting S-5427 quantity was 3.07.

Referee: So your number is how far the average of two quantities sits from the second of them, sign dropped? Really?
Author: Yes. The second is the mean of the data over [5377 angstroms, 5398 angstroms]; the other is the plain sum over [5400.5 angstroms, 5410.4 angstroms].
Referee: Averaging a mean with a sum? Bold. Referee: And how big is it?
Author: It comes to 70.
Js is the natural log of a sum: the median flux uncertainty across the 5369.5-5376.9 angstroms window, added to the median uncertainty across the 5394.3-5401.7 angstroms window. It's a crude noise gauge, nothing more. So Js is 0.548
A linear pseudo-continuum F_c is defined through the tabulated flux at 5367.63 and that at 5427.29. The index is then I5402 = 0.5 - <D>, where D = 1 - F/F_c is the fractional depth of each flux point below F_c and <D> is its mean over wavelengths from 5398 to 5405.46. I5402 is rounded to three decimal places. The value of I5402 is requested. 0.440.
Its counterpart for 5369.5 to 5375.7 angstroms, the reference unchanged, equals 0.497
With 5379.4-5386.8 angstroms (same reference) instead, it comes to 0.510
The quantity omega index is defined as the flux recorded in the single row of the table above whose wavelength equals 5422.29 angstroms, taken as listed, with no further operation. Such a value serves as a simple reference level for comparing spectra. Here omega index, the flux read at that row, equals 22.51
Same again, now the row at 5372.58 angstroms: 21.15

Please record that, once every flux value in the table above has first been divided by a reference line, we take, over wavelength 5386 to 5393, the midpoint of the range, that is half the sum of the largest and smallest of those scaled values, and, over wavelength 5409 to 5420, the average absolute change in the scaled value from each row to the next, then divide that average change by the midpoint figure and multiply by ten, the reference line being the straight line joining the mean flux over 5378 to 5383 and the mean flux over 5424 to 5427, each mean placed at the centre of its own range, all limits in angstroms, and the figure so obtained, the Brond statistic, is 0.36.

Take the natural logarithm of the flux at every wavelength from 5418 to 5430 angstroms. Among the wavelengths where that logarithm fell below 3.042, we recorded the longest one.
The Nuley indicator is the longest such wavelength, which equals 5429.79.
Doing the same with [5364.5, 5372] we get 5371.34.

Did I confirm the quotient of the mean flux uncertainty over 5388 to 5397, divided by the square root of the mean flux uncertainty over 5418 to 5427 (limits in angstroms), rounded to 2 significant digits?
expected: 0.94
